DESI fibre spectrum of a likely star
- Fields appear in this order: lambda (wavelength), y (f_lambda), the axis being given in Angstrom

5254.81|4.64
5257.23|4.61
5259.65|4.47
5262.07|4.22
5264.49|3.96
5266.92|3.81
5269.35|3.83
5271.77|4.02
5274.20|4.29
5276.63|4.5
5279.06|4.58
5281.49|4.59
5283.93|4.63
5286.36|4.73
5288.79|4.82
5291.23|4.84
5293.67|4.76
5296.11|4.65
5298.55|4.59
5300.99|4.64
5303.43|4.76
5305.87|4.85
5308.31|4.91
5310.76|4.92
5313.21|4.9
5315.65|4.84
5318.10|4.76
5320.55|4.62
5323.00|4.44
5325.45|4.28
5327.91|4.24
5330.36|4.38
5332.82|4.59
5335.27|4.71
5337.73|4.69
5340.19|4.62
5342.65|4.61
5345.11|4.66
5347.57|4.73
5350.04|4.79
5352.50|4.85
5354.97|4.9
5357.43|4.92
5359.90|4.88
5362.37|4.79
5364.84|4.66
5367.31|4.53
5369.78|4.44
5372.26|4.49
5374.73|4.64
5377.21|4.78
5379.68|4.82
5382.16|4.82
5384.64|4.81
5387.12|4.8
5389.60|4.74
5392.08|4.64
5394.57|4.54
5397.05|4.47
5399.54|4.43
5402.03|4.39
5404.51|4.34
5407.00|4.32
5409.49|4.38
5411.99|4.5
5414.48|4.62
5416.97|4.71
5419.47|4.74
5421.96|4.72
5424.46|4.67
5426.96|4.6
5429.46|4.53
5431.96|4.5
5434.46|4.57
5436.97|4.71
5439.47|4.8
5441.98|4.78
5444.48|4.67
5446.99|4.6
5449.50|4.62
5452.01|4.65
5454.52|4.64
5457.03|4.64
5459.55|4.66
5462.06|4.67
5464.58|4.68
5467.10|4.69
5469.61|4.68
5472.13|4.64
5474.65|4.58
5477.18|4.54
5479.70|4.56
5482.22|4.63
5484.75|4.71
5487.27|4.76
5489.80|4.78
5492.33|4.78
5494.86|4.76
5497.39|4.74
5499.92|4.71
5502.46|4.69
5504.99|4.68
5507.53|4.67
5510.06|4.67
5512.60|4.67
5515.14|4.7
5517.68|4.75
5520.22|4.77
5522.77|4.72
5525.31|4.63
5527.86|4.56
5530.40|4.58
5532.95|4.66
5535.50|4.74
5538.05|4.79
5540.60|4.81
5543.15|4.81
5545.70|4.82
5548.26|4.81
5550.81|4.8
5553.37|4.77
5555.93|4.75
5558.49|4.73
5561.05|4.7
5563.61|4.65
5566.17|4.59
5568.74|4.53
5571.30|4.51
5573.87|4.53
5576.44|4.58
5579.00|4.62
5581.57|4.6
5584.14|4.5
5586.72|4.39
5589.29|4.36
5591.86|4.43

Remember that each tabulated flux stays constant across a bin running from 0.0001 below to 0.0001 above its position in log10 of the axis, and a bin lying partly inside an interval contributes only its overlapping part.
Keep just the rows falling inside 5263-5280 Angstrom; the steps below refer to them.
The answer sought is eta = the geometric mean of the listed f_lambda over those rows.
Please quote 4.13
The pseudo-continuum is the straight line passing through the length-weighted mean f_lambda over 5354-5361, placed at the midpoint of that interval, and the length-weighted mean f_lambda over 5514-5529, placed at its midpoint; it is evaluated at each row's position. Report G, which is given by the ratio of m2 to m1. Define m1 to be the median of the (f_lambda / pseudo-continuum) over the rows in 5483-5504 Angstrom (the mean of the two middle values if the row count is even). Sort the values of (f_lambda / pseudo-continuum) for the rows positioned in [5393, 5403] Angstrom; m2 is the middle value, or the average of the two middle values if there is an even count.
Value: 0.91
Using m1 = 1.01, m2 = 0.92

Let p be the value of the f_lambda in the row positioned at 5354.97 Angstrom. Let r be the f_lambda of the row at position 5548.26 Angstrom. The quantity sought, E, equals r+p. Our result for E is 9.71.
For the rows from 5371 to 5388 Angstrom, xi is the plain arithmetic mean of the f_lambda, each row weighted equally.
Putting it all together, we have 4.74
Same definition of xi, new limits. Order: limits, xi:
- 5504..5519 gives 4.69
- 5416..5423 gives 4.72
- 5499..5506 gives 4.69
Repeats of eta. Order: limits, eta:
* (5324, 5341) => 4.50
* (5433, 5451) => 4.68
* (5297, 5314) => 4.79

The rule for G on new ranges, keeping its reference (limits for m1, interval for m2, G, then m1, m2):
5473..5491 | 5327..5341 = 0.96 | 0.98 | 0.93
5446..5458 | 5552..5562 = 1.05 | 0.97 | 1.02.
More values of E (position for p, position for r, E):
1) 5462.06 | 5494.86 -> 9.43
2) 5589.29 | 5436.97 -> 9.07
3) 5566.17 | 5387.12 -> 9.39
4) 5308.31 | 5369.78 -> 9.35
